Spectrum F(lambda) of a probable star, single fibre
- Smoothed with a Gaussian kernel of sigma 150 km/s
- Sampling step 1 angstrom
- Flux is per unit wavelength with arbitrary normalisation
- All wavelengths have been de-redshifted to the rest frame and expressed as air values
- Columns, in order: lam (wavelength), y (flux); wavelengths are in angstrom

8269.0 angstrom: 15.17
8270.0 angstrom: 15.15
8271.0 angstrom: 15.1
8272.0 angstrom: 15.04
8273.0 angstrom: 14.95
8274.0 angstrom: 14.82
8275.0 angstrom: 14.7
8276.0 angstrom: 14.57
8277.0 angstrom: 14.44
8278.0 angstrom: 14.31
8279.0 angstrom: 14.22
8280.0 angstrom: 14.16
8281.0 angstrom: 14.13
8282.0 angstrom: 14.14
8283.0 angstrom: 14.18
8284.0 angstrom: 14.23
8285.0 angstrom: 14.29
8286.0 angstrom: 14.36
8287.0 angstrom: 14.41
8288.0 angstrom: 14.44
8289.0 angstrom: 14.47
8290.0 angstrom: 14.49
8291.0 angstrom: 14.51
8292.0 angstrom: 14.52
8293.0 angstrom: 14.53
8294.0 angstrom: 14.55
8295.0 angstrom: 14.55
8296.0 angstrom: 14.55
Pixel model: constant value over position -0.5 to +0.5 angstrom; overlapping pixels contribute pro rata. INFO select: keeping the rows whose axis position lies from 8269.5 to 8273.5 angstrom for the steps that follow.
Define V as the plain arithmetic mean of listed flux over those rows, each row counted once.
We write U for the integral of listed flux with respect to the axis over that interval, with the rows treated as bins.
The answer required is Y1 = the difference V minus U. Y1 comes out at -45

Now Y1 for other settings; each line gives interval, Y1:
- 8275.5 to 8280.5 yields -57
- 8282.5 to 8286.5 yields -43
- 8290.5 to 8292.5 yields -15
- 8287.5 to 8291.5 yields -43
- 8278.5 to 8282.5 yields -42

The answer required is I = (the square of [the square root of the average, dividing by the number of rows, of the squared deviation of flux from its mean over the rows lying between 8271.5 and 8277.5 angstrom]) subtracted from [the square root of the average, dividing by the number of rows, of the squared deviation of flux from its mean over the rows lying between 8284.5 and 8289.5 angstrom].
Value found 0.02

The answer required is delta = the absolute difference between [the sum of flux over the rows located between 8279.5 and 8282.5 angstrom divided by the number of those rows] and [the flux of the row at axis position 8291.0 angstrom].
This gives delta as 0.37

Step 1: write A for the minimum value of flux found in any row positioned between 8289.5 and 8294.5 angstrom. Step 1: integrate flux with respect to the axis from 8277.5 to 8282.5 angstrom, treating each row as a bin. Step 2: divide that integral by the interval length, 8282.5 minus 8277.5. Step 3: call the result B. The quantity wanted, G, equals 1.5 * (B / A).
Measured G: 1.47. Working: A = 14.49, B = 14.2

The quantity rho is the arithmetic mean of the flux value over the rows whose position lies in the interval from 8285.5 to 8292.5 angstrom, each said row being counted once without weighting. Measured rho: 14.5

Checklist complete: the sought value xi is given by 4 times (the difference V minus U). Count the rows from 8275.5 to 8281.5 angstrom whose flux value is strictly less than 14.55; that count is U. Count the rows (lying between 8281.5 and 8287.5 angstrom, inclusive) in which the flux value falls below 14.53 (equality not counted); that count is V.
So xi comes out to 4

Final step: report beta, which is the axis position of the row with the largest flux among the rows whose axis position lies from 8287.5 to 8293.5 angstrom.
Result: 8293.0 angstrom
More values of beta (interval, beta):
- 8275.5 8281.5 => 8276.0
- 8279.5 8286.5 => 8286.0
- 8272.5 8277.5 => 8273.0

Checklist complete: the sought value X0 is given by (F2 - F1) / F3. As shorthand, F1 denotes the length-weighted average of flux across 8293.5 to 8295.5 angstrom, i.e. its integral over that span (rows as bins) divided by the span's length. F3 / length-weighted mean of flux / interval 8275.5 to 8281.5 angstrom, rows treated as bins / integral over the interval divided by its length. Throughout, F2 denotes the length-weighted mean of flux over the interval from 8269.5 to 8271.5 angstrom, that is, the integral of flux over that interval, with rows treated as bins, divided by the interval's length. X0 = 0.04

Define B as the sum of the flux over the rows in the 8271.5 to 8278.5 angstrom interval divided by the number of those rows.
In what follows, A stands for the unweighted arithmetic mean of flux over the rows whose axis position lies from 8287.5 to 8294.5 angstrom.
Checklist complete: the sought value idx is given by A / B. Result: 0.99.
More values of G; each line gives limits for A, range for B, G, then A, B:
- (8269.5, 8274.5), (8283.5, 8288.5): 1.45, 14.82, 14.3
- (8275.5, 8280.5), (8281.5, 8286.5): 1.51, 14.16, 14.2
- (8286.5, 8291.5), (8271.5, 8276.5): 1.54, 14.41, 14.8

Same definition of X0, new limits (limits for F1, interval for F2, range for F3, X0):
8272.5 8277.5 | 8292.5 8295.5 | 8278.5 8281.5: -0.01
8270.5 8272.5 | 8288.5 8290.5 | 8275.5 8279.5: -0.04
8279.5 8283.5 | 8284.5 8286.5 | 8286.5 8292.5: 0.01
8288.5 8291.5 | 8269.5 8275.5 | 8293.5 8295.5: 0.03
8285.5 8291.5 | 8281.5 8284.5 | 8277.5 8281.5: -0.02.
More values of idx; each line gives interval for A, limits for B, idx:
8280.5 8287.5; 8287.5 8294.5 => 0.98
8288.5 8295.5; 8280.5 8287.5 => 1.02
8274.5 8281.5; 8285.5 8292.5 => 0.99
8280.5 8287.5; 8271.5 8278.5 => 0.97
